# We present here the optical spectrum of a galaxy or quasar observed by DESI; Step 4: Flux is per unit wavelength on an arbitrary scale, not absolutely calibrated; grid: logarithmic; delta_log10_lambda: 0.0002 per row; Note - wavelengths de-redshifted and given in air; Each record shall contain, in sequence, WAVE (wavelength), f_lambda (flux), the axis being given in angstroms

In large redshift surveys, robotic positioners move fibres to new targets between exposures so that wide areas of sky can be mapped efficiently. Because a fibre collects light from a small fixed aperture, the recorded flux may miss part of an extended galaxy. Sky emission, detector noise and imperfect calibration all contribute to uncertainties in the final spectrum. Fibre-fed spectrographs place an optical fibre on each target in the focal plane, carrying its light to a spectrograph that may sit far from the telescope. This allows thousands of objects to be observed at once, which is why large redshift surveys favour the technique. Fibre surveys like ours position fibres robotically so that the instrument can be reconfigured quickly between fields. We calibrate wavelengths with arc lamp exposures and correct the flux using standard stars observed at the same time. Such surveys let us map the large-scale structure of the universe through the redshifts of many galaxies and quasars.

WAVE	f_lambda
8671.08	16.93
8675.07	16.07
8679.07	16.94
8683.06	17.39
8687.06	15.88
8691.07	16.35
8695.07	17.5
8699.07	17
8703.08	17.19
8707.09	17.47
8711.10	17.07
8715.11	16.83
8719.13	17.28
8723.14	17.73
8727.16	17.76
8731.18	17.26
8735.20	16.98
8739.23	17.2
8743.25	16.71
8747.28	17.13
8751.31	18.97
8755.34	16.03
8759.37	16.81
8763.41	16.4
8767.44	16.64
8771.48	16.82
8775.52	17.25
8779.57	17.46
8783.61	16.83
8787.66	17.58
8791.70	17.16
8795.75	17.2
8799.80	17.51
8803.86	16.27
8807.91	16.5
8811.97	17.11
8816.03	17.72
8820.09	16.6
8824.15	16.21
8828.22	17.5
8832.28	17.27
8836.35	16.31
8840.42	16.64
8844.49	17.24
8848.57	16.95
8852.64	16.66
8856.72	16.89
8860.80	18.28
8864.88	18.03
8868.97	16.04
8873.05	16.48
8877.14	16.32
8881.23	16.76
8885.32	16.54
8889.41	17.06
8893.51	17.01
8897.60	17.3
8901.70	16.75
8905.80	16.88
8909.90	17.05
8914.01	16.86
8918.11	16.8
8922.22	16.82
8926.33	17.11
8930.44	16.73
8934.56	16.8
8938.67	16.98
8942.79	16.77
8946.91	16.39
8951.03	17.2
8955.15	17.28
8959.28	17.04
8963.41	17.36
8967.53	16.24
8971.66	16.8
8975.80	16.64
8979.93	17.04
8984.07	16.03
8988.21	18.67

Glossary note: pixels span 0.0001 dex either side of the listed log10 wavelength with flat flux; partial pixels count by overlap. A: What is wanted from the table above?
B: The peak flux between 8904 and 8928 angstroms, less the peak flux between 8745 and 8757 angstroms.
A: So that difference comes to -1.9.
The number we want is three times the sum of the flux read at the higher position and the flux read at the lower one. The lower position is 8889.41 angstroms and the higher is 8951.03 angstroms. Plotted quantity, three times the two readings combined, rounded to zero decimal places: 103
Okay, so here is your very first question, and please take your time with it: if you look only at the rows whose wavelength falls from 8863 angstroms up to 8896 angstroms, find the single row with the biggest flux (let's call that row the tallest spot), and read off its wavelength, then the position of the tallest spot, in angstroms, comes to 8864.88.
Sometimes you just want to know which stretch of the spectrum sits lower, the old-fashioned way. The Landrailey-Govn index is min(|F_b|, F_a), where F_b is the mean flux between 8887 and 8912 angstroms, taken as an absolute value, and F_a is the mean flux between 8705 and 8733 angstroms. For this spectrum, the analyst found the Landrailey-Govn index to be 17.0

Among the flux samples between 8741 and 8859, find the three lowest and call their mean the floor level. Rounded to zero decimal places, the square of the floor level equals 261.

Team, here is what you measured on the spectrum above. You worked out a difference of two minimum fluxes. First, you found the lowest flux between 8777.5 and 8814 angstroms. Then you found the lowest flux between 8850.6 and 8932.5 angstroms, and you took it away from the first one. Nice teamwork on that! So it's 0.2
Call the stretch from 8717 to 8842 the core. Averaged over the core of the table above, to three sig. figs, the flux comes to 17.1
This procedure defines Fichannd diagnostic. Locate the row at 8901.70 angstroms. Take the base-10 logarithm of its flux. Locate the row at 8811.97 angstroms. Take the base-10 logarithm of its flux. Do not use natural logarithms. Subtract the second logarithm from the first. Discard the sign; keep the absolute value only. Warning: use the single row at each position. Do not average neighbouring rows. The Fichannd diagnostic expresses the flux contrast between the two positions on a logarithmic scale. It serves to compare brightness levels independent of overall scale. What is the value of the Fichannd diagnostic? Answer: 0.009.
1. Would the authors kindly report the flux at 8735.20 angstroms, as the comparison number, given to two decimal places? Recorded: 16.98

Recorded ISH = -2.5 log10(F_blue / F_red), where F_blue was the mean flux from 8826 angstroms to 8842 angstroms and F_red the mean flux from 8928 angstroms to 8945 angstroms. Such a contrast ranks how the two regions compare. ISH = -0.007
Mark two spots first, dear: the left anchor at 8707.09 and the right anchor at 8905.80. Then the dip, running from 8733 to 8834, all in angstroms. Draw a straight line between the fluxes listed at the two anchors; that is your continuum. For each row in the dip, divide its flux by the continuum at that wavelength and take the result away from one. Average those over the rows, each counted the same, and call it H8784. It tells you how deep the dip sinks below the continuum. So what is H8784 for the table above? 0.012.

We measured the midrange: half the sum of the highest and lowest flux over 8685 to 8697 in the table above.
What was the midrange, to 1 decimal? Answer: 16.7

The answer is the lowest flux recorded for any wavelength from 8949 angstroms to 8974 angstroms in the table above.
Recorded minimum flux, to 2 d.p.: 16.24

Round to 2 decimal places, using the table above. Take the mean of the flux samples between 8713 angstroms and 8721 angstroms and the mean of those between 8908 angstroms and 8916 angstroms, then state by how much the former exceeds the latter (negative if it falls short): 0.10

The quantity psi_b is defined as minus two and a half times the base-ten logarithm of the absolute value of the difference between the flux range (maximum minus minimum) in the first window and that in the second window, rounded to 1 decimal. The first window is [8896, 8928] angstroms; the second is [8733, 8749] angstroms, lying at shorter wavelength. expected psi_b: 3.1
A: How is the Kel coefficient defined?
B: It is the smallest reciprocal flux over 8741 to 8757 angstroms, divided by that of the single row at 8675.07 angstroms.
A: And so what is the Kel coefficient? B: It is 0.85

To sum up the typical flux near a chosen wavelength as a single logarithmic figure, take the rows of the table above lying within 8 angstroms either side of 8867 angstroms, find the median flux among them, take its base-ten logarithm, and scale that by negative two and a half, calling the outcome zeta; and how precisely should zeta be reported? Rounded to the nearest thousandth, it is -3.092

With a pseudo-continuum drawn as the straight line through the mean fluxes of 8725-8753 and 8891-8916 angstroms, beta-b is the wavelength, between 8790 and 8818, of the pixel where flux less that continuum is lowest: 8803.86 angstroms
